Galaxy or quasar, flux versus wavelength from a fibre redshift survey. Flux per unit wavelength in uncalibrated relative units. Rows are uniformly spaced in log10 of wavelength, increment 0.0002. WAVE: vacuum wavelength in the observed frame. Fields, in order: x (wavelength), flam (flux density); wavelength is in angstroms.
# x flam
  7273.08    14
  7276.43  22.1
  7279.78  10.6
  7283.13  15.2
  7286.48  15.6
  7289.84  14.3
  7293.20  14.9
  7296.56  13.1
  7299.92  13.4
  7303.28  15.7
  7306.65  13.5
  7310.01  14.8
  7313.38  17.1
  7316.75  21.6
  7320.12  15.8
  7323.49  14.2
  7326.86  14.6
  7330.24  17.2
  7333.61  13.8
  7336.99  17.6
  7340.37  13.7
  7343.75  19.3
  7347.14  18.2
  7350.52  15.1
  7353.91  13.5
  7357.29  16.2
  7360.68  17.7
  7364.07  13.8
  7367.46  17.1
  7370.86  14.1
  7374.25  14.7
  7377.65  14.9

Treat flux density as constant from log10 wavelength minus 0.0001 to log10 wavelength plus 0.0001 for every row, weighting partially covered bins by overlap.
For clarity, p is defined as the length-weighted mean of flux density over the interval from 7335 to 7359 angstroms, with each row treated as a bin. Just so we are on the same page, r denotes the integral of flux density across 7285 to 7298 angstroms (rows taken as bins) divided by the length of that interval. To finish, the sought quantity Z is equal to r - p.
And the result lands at -2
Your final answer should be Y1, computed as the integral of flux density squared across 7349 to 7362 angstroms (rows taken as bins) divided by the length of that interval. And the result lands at 245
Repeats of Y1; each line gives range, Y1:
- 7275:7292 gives 252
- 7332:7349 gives 278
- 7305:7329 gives 261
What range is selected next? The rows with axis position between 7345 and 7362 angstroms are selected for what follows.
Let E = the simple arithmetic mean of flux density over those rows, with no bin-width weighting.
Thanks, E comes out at 16.1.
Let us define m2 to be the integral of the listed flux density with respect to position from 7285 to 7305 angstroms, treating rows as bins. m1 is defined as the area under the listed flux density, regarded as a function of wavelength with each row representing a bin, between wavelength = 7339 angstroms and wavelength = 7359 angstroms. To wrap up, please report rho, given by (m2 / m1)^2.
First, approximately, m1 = 321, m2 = 290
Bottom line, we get 0.82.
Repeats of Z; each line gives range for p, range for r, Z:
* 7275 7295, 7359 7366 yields 0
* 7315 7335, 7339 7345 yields 0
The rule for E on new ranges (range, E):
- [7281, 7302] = 14.4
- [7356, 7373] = 15.8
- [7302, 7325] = 16.1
